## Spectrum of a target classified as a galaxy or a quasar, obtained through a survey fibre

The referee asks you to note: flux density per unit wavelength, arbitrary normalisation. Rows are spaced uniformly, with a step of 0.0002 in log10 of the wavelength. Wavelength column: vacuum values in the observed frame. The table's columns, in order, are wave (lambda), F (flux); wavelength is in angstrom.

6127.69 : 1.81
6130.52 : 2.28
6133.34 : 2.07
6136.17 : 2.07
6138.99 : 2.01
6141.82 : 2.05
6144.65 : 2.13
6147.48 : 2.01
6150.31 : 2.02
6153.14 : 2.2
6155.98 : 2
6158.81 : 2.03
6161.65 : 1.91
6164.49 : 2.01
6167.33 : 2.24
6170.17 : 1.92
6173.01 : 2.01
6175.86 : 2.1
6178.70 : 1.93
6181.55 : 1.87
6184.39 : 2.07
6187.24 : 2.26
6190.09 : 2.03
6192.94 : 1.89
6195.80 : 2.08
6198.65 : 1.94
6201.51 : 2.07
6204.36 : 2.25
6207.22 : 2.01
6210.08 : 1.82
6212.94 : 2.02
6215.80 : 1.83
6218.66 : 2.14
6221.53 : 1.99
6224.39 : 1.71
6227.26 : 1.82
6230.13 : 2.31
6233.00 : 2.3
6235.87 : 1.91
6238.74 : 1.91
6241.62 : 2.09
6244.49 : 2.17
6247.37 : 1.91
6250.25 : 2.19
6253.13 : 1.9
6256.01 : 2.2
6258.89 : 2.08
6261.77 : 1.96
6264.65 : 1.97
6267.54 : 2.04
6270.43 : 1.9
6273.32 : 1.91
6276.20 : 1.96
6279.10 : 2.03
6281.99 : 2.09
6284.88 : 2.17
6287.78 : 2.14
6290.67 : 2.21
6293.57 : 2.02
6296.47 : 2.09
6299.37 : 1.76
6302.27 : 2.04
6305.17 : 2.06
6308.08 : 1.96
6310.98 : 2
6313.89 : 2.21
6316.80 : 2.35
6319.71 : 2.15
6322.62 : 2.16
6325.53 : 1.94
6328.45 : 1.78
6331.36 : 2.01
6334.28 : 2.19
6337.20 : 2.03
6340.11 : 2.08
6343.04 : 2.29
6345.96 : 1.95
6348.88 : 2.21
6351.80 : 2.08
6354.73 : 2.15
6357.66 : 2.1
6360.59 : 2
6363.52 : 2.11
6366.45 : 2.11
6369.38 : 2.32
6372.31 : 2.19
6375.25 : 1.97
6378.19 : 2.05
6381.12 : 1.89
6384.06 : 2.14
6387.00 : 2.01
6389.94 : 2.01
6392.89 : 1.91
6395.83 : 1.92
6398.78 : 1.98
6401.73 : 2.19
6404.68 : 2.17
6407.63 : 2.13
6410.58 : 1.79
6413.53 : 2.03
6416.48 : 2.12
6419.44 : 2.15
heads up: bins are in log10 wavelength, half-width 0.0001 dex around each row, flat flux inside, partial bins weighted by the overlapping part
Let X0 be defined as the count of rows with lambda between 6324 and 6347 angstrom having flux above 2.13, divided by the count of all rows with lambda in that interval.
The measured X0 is 0.25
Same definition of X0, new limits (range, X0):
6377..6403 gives 0.22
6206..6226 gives 0.14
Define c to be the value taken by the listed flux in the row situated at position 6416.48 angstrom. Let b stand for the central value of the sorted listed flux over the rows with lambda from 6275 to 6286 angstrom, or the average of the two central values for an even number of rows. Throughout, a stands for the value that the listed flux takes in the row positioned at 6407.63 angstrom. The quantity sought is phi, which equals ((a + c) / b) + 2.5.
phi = 4.56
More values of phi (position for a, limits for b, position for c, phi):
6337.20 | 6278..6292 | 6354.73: 4.45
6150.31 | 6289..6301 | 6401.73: 4.55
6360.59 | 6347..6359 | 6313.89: 4.48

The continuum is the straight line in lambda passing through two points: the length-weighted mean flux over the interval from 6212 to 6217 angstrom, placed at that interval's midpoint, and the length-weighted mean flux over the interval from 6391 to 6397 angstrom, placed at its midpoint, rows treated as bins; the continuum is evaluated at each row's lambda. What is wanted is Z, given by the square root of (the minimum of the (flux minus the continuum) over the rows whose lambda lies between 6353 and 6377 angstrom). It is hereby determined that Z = 0.22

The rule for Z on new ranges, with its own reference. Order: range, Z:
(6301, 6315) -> 0.20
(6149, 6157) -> 0.28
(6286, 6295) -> 0.32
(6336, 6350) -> 0.17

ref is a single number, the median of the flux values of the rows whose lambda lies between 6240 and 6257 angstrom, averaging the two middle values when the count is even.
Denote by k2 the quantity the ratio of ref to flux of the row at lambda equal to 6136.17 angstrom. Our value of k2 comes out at 1.03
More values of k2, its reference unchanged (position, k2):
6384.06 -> 1.00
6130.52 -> 0.93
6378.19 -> 1.04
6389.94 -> 1.06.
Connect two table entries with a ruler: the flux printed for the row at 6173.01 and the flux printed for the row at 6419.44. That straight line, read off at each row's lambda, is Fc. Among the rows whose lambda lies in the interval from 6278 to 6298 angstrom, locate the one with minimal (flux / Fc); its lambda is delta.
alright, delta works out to 6293.57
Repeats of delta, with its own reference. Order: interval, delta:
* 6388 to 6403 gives 6392.89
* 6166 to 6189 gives 6181.55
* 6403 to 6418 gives 6410.58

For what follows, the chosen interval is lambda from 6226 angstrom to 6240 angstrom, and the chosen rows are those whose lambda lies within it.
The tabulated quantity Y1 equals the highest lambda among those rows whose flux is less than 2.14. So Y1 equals 6238.74 angstrom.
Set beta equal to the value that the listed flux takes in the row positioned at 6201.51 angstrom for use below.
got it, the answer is 2.07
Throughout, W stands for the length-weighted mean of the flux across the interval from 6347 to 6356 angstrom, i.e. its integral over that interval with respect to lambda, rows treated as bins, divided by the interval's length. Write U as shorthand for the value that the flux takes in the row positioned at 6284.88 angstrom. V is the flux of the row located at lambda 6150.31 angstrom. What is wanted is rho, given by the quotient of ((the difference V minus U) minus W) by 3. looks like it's -0.763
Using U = 2.17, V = 2.02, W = 2.14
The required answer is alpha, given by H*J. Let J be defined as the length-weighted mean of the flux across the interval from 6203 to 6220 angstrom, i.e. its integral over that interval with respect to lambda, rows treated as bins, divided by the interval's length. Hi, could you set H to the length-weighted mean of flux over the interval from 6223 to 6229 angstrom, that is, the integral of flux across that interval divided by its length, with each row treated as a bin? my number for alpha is 3.60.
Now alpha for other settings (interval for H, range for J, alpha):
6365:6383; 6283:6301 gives 4.32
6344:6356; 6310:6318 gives 4.61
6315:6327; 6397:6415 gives 4.40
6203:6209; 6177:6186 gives 4.15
